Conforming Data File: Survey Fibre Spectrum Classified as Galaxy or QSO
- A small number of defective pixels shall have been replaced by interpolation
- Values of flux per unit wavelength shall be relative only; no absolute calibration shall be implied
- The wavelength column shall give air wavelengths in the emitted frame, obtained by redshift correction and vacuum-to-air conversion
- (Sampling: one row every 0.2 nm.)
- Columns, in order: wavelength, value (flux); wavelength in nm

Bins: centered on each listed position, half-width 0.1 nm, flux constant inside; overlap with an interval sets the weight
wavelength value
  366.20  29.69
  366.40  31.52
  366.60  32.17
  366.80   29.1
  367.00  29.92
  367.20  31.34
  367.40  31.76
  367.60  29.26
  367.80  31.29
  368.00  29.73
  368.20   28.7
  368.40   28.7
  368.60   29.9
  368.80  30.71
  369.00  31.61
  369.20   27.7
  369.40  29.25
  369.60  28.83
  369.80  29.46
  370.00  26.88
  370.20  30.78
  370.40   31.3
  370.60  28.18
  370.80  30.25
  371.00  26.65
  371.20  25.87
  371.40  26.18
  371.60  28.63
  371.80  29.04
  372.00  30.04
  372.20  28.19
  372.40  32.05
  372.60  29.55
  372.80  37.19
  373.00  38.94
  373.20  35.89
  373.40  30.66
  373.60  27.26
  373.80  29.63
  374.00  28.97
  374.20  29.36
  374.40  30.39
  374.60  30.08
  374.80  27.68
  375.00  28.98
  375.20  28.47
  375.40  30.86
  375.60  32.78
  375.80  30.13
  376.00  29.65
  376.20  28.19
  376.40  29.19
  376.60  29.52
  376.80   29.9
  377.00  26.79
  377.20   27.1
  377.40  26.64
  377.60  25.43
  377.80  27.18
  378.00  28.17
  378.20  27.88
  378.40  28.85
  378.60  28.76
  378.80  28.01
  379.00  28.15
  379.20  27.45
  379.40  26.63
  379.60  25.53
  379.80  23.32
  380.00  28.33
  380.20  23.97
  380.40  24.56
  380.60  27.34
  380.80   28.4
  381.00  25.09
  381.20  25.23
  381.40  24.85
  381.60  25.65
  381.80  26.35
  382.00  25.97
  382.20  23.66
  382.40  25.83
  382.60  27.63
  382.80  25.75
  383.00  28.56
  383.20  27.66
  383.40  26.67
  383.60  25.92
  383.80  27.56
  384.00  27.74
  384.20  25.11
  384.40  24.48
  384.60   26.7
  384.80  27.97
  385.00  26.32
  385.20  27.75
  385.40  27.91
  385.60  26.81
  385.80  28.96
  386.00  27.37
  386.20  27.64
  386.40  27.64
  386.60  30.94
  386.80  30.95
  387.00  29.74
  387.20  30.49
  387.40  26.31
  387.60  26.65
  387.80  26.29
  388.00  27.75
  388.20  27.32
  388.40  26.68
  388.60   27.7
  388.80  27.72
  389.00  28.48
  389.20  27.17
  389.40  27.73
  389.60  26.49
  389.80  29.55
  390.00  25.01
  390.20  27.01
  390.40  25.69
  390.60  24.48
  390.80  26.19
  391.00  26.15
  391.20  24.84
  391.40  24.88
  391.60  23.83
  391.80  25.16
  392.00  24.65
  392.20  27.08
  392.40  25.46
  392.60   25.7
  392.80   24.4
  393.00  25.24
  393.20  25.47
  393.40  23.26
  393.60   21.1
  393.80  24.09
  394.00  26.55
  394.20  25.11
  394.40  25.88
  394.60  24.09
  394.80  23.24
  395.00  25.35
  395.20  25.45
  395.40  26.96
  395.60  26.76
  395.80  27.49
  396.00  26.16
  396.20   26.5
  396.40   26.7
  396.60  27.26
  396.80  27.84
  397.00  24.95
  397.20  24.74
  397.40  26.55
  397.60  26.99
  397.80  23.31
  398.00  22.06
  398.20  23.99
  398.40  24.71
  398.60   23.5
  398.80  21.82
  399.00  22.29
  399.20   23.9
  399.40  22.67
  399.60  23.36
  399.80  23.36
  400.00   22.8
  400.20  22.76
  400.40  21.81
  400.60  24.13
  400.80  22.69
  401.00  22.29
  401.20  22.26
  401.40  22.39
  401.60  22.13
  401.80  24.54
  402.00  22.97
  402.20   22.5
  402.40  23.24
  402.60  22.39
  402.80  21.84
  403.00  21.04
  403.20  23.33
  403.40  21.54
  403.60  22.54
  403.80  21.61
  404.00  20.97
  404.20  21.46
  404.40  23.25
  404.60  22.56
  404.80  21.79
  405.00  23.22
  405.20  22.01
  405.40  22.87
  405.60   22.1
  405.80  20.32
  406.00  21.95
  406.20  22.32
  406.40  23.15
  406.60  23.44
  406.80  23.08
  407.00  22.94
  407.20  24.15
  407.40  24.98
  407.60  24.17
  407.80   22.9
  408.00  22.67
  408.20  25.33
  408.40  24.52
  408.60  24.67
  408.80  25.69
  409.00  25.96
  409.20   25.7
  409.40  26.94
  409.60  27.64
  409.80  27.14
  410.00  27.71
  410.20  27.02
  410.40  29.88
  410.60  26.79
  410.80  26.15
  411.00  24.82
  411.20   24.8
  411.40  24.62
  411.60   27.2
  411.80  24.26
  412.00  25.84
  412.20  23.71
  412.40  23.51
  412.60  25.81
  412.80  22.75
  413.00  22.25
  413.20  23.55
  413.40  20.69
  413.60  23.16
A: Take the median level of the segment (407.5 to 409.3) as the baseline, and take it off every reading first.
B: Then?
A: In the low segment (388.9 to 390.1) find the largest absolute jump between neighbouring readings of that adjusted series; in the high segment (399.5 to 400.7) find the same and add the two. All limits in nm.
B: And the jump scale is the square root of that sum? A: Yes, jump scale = 2.62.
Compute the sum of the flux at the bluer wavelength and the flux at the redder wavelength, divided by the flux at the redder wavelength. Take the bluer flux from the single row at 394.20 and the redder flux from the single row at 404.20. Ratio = 2.17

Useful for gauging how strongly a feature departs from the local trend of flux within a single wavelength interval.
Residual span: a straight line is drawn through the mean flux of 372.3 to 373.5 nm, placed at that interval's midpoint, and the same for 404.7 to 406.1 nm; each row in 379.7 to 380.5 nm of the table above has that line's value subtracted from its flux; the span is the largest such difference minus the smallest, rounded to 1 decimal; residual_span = 5.1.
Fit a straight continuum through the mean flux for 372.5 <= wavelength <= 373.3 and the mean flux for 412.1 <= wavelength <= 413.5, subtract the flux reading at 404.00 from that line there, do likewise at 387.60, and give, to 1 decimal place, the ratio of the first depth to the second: 1.2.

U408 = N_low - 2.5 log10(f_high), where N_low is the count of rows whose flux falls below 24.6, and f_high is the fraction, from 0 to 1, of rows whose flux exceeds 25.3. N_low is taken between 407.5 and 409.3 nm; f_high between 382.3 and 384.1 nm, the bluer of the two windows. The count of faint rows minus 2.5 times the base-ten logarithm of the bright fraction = 4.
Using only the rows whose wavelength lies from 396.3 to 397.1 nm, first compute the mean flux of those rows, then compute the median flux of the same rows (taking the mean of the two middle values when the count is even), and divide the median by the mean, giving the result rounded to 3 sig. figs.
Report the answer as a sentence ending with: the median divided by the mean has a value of 1.01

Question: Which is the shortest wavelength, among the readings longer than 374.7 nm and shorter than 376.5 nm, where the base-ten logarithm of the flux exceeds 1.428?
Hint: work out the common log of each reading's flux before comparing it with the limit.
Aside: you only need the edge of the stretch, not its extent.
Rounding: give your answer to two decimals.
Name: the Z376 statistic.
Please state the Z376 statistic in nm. 374.80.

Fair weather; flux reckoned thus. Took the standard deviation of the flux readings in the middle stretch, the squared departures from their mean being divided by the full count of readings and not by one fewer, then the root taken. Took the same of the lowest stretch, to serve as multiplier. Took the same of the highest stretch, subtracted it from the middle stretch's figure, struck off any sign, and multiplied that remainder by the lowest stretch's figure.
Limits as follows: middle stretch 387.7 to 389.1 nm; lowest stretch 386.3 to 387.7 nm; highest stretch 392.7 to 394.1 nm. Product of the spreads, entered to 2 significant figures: 1.8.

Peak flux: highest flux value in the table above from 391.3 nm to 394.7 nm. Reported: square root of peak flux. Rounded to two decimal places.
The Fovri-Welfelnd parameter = 5.20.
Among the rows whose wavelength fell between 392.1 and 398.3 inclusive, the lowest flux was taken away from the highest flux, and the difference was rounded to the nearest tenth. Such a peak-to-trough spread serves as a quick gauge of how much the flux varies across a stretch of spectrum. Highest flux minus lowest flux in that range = 6.7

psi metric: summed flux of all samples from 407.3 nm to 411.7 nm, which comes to 567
